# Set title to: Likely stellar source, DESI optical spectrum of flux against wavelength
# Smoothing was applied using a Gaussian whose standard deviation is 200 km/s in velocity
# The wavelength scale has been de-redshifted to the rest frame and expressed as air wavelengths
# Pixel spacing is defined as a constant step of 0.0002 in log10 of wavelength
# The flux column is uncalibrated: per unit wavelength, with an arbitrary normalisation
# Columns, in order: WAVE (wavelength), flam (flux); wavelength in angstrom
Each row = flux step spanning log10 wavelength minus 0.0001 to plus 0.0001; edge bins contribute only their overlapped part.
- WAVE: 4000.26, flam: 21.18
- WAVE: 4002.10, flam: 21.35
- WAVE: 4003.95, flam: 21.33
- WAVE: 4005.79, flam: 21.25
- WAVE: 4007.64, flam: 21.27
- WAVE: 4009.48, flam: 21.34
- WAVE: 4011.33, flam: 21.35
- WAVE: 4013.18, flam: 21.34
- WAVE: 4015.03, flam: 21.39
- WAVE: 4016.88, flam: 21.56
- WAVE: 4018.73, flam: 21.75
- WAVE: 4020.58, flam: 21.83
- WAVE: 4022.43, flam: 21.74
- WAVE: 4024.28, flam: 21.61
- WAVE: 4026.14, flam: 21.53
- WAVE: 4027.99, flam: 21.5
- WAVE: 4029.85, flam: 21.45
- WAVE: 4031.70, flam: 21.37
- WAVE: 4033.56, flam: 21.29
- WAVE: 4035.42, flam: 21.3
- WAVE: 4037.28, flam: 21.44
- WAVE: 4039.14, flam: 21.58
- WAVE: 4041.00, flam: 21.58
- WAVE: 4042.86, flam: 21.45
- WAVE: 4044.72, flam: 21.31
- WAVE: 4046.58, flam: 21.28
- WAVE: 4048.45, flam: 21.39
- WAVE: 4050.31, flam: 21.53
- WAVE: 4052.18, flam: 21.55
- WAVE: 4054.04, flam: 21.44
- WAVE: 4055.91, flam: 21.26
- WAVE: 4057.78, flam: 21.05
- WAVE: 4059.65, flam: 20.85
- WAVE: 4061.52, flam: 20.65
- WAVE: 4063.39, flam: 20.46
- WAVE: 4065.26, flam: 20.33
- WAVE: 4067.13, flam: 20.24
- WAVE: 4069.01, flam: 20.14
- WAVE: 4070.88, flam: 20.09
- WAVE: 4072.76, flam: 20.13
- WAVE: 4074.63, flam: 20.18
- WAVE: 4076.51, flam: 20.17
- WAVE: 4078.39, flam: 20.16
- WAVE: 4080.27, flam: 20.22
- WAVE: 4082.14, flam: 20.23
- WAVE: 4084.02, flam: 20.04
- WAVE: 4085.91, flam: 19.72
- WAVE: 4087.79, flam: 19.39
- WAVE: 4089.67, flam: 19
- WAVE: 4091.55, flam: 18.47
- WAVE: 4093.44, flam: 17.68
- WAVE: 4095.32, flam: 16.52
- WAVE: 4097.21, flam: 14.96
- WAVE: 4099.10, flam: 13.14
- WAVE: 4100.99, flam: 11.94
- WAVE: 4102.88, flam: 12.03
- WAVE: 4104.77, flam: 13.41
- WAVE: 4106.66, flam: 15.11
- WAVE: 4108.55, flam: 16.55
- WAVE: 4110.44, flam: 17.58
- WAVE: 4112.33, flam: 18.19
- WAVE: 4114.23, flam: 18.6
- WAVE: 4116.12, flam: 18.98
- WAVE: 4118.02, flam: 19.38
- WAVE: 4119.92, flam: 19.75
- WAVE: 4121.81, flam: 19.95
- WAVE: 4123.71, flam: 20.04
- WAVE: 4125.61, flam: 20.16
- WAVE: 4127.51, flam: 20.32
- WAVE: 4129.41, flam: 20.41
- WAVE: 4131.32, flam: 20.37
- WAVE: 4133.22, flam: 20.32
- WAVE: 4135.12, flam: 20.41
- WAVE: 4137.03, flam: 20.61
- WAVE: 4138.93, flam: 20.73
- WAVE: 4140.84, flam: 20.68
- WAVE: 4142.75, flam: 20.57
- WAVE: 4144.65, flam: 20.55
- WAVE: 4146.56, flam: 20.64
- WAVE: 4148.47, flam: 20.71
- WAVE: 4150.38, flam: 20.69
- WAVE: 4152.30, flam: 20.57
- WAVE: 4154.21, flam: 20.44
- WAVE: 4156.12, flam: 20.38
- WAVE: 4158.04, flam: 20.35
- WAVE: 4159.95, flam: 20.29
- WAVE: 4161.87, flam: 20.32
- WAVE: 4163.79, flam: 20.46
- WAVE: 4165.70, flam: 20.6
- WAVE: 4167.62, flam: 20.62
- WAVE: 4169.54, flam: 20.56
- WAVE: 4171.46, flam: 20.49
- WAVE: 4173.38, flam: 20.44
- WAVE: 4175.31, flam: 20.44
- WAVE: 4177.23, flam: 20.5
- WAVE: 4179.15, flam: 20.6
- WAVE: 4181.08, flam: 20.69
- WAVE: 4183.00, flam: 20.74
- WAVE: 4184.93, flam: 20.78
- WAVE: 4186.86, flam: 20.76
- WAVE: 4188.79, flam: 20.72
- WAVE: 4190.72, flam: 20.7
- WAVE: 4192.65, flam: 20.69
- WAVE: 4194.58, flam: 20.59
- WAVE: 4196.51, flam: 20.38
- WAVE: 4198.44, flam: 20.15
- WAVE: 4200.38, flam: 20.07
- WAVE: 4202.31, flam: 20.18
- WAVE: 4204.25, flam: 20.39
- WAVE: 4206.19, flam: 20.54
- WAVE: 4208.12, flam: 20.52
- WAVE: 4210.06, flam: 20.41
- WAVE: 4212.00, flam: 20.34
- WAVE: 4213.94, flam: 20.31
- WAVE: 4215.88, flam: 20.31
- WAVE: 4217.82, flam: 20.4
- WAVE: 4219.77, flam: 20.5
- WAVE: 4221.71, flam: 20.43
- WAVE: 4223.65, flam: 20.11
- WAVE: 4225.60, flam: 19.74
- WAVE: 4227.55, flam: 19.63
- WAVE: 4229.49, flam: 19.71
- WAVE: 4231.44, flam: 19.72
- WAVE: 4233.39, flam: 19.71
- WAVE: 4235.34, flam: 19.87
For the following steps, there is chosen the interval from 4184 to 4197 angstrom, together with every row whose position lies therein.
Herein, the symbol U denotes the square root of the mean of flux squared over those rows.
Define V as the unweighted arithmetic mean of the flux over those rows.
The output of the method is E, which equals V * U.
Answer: 427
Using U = 20.7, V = 20.7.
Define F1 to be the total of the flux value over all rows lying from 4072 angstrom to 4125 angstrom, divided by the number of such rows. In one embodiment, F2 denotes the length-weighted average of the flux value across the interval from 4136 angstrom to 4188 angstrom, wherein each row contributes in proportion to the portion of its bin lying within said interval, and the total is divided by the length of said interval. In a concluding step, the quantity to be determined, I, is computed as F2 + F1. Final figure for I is 38.5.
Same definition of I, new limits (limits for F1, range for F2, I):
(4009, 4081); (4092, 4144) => 39.2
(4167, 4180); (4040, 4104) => 39.9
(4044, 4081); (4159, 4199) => 41.3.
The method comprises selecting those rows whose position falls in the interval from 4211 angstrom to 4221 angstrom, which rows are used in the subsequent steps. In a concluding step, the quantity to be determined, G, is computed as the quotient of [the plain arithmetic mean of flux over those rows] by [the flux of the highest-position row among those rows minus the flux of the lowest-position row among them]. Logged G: 127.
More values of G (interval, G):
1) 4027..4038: -357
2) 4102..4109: 3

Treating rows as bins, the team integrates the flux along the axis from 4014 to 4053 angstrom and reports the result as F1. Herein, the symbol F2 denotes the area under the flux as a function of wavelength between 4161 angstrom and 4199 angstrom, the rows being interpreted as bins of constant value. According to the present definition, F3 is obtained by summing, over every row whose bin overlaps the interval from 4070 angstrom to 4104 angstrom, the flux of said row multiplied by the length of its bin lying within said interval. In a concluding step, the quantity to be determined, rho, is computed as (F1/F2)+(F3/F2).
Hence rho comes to 1.9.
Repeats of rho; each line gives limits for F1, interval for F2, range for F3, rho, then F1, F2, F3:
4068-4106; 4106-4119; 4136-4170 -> 5.9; 678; 232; 698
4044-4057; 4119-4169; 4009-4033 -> 0.8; 278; 1021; 516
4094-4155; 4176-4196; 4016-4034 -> 3.7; 1133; 413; 388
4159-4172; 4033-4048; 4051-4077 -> 2.5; 266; 321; 536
